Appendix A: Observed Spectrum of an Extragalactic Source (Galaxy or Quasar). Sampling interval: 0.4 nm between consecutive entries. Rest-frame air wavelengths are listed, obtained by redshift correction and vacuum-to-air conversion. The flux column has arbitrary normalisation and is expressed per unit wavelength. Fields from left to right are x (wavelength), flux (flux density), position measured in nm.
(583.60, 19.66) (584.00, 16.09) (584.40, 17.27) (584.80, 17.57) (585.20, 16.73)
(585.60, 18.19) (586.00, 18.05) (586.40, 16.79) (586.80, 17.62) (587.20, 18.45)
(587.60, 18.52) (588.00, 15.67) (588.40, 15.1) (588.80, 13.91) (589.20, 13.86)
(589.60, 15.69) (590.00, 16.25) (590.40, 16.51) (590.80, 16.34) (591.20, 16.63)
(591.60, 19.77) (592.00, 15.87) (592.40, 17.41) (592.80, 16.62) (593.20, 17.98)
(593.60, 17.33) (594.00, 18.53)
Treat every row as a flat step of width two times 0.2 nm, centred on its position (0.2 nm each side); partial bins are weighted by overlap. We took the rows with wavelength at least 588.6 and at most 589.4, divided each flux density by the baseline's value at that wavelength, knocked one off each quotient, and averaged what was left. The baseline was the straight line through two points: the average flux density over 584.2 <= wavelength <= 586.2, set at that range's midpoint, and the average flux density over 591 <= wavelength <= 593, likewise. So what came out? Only -0.20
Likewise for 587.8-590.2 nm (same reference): -0.13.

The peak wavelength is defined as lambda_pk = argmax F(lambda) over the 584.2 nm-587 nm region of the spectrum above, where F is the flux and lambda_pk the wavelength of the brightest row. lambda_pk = 585.60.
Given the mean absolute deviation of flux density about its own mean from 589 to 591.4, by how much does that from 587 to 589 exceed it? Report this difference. 1.0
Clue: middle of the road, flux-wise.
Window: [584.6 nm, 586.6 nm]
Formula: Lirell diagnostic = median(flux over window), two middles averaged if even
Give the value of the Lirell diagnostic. 17.6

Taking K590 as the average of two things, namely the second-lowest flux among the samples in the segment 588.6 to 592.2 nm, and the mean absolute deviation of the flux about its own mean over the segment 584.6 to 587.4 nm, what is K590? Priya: 7.2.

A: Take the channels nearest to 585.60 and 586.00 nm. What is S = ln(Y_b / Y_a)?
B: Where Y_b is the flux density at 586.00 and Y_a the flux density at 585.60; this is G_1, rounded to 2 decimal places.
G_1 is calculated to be -0.01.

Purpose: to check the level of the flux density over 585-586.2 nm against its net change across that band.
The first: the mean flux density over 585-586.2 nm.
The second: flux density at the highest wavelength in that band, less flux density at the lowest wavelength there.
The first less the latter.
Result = 16.3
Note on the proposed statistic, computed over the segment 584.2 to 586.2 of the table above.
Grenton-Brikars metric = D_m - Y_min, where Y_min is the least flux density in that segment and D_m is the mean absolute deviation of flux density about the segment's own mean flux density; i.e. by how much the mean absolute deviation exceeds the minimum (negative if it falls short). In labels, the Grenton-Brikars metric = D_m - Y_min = -16.3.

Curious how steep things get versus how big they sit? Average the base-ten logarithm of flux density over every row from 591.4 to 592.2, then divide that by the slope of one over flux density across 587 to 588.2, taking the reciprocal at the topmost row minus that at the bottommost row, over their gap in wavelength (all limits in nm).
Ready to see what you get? 104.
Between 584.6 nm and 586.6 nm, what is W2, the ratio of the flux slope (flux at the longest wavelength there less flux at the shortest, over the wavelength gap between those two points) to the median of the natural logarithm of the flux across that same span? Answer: -0.17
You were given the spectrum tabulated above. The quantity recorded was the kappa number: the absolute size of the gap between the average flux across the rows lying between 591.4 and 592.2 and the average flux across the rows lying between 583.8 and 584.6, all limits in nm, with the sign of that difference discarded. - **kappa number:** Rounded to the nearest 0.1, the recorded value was 1.1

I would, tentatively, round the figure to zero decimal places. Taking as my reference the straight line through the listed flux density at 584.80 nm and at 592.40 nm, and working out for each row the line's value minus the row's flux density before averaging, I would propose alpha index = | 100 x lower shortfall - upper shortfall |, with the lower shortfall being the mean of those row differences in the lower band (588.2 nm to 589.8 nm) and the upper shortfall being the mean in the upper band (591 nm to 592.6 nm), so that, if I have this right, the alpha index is 284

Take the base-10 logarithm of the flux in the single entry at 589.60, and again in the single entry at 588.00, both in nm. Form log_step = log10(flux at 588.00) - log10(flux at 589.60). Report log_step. -0.001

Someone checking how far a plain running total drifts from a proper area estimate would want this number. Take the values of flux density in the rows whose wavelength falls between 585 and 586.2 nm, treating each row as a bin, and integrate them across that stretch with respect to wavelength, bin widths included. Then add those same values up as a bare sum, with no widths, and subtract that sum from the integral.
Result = -32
